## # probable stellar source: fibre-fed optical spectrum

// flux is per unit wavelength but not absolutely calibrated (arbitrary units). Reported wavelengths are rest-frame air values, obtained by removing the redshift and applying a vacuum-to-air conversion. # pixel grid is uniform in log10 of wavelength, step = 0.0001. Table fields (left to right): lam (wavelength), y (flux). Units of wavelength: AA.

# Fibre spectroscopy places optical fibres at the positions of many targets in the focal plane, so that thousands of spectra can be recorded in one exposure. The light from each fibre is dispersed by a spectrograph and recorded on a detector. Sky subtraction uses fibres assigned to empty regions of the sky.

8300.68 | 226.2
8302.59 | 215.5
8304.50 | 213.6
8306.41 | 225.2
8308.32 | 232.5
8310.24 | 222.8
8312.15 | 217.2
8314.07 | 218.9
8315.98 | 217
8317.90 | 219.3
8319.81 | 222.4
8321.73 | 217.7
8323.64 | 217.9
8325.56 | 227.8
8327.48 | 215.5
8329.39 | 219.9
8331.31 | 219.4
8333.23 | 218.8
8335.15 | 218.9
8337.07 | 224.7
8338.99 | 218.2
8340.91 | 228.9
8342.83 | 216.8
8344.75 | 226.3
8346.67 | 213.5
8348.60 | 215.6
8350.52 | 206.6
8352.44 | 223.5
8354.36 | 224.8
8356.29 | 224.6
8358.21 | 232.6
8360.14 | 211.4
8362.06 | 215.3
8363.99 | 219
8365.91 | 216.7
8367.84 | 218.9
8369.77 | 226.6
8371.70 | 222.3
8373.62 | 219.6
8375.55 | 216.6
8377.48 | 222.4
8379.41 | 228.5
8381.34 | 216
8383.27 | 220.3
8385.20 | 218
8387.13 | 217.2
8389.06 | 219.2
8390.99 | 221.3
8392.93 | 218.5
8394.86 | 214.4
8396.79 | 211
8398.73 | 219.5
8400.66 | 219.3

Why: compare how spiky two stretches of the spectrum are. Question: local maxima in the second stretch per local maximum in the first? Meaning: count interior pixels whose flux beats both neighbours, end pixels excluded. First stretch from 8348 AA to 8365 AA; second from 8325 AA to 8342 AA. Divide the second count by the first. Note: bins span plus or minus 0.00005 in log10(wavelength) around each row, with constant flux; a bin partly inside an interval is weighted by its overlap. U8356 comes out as 1.00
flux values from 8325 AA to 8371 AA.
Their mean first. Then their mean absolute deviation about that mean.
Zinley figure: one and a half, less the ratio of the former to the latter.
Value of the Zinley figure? -44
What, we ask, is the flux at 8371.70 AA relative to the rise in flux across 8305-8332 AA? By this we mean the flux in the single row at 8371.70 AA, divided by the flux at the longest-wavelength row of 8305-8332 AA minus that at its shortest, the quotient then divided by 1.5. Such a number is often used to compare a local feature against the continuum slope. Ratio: -26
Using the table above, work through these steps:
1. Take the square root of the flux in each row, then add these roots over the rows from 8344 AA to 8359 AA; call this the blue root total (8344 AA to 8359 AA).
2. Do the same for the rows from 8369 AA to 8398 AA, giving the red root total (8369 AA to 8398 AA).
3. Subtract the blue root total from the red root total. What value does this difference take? 103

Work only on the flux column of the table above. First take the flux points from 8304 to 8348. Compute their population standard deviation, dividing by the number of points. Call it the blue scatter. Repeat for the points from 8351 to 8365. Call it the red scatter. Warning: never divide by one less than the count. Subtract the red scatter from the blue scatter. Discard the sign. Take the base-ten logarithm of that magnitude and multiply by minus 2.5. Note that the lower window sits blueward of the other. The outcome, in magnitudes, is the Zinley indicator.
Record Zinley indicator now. -0.5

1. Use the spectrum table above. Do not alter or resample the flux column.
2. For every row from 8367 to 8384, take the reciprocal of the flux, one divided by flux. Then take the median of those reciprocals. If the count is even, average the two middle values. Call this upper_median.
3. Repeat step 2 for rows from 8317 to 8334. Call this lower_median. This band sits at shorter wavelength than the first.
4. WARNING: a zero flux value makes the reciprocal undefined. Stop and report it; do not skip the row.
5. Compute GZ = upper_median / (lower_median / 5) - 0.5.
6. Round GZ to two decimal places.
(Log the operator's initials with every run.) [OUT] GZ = 4.48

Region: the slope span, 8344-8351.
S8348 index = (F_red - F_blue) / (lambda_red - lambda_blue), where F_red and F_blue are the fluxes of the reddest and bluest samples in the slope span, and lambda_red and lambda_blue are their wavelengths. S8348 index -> -3.4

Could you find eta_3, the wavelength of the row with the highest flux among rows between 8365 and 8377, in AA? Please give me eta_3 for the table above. 8369.77 AA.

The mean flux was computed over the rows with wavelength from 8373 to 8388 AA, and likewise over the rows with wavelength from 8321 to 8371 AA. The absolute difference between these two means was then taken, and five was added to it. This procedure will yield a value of 5.2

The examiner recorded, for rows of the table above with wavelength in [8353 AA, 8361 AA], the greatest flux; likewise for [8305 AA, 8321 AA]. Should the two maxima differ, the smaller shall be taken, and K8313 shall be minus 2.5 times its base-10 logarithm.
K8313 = -5.92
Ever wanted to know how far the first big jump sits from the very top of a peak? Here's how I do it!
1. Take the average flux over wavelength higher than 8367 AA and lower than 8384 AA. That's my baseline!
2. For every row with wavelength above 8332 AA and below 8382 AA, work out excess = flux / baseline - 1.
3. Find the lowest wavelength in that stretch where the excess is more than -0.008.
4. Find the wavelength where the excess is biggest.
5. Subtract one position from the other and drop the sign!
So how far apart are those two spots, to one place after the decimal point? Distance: 21.1 AA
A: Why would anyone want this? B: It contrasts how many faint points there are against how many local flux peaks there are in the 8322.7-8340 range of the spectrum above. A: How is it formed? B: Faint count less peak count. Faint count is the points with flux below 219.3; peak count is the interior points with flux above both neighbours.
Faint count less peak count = 2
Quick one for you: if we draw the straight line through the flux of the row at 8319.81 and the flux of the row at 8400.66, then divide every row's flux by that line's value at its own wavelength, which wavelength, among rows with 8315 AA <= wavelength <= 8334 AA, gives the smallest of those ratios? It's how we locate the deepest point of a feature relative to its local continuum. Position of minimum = 8327.48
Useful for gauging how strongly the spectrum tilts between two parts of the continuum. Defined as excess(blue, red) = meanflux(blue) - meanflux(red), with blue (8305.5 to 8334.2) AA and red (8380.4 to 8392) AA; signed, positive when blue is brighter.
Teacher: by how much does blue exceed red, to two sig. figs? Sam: 2.2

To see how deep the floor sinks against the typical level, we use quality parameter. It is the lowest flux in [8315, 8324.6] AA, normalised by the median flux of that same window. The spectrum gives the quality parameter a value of 1.00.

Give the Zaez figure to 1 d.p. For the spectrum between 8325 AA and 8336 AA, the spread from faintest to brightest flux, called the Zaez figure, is 12.3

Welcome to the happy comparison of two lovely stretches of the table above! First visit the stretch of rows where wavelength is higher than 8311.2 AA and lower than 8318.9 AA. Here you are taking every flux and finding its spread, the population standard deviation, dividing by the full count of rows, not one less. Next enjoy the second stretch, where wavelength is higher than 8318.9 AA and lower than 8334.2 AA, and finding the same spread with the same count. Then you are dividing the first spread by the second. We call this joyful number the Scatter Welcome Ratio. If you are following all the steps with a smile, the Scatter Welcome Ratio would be 0.29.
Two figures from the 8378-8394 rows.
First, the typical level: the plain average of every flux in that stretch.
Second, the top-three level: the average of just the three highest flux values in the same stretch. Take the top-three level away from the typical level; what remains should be -3.5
